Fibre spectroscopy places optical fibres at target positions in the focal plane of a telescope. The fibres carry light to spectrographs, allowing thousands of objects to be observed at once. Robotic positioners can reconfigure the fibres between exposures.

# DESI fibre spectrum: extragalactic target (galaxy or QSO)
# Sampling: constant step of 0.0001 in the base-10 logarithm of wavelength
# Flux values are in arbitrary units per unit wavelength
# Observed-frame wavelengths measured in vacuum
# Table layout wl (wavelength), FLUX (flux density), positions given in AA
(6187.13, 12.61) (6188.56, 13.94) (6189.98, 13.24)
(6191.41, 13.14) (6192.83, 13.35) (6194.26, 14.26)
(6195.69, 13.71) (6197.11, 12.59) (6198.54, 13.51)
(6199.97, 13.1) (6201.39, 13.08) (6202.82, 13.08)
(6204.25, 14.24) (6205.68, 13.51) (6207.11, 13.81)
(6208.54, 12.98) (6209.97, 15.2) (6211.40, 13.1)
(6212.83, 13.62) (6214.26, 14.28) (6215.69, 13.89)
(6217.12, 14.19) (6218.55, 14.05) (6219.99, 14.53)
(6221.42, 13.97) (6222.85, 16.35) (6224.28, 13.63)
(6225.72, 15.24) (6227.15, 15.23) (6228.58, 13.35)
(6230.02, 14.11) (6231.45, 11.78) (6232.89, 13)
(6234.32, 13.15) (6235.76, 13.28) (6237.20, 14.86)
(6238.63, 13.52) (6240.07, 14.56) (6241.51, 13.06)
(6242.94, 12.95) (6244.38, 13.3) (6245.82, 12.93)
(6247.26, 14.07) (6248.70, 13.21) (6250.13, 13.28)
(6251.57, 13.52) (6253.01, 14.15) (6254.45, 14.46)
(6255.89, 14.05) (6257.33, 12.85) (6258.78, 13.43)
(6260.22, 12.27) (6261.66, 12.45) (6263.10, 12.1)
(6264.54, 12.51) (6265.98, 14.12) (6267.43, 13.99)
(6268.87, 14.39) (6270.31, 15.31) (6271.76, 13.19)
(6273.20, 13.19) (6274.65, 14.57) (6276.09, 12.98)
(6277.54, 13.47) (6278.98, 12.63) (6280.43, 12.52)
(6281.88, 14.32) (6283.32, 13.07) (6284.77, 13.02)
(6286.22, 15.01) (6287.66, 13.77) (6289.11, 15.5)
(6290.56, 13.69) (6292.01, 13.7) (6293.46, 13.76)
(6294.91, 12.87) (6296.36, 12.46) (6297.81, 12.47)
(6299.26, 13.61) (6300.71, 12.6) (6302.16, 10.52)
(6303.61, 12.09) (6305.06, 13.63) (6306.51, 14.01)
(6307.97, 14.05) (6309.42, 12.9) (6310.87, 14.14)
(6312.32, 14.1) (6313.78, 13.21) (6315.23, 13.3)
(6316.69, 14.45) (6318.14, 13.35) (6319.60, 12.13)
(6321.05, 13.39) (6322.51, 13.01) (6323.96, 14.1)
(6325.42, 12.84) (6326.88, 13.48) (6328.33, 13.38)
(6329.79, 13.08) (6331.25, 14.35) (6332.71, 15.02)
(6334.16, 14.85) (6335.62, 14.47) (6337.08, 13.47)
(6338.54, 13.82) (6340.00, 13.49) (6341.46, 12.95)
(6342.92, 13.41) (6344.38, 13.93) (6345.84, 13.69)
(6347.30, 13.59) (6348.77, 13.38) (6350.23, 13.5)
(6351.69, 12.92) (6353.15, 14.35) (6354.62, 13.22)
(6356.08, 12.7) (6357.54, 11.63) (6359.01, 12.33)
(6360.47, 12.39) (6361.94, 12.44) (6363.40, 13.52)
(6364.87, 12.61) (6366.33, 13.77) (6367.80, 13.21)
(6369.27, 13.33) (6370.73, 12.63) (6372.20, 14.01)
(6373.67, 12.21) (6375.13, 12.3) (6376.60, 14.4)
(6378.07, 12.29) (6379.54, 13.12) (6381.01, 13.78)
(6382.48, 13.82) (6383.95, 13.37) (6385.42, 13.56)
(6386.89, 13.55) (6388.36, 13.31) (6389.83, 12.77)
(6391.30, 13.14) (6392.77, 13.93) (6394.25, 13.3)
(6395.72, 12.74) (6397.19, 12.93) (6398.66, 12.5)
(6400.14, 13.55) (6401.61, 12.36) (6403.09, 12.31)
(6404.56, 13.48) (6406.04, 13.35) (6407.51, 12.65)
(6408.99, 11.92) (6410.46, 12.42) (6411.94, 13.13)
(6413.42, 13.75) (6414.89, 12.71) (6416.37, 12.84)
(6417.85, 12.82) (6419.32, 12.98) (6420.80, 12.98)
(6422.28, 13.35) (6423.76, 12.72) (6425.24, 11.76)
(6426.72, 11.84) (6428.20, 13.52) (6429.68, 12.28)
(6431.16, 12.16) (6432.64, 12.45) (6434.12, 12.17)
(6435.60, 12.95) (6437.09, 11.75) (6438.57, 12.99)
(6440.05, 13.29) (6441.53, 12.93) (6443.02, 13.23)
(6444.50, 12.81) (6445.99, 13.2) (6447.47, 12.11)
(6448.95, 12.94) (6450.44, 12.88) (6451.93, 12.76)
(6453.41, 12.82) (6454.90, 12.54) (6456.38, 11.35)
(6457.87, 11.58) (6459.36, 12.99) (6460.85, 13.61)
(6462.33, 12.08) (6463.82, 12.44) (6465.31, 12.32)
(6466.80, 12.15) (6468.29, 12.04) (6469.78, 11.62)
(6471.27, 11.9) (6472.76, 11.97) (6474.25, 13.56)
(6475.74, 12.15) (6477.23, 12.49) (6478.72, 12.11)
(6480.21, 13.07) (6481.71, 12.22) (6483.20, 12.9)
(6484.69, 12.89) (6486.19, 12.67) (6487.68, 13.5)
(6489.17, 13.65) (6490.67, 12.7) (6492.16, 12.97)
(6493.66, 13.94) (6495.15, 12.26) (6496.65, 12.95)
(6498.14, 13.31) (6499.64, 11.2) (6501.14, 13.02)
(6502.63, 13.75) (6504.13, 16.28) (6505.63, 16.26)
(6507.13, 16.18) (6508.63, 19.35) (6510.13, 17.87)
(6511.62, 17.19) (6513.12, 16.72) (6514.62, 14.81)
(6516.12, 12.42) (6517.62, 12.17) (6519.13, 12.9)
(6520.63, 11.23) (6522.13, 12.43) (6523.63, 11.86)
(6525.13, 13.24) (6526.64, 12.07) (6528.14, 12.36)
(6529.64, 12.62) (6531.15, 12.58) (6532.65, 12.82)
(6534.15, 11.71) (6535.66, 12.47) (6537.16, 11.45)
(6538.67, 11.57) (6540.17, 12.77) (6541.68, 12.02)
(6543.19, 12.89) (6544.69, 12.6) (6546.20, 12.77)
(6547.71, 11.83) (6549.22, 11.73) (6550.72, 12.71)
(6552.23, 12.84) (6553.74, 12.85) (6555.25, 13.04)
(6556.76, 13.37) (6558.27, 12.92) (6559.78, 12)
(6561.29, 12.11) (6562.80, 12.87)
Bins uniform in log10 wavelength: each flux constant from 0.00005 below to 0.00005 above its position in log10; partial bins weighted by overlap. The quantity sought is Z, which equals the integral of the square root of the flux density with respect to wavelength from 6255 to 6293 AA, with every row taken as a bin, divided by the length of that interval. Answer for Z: 3.68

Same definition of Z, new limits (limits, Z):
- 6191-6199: 3.67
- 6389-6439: 3.57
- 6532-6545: 3.50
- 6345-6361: 3.61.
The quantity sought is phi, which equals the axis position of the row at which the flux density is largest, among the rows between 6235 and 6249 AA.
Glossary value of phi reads 6237.20 AA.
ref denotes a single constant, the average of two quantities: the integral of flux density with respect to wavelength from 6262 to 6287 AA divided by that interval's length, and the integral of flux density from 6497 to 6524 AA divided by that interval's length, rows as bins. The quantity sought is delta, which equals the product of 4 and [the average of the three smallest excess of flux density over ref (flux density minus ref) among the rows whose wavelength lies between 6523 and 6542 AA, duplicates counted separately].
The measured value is -9.6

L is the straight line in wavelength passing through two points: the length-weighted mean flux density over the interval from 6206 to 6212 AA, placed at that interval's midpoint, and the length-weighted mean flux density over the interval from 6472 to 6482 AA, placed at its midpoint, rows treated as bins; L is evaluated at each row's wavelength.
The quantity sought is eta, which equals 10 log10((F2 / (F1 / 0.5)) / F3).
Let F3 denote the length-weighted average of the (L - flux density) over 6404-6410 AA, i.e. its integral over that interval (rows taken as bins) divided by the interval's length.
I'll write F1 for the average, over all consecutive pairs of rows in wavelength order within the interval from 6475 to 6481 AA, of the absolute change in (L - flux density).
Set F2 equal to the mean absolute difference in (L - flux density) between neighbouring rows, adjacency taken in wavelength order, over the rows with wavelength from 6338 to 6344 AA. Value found 10.6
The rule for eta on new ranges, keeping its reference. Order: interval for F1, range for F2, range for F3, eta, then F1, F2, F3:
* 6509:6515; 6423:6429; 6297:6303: -3.7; 1.01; 0.91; 1.0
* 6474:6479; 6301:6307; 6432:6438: 3.5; 0.71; 1.17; 0.4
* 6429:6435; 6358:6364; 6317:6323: 7.0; 0.23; 0.40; 0.2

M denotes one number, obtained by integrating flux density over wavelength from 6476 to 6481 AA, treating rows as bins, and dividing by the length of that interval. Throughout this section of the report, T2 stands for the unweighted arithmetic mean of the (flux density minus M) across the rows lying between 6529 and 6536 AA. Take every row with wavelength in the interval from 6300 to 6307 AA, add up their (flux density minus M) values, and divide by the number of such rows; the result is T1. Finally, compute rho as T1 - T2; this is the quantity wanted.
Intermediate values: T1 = 0.06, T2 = -0.07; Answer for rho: 0.1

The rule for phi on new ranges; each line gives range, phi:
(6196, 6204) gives 6198.54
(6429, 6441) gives 6440.05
